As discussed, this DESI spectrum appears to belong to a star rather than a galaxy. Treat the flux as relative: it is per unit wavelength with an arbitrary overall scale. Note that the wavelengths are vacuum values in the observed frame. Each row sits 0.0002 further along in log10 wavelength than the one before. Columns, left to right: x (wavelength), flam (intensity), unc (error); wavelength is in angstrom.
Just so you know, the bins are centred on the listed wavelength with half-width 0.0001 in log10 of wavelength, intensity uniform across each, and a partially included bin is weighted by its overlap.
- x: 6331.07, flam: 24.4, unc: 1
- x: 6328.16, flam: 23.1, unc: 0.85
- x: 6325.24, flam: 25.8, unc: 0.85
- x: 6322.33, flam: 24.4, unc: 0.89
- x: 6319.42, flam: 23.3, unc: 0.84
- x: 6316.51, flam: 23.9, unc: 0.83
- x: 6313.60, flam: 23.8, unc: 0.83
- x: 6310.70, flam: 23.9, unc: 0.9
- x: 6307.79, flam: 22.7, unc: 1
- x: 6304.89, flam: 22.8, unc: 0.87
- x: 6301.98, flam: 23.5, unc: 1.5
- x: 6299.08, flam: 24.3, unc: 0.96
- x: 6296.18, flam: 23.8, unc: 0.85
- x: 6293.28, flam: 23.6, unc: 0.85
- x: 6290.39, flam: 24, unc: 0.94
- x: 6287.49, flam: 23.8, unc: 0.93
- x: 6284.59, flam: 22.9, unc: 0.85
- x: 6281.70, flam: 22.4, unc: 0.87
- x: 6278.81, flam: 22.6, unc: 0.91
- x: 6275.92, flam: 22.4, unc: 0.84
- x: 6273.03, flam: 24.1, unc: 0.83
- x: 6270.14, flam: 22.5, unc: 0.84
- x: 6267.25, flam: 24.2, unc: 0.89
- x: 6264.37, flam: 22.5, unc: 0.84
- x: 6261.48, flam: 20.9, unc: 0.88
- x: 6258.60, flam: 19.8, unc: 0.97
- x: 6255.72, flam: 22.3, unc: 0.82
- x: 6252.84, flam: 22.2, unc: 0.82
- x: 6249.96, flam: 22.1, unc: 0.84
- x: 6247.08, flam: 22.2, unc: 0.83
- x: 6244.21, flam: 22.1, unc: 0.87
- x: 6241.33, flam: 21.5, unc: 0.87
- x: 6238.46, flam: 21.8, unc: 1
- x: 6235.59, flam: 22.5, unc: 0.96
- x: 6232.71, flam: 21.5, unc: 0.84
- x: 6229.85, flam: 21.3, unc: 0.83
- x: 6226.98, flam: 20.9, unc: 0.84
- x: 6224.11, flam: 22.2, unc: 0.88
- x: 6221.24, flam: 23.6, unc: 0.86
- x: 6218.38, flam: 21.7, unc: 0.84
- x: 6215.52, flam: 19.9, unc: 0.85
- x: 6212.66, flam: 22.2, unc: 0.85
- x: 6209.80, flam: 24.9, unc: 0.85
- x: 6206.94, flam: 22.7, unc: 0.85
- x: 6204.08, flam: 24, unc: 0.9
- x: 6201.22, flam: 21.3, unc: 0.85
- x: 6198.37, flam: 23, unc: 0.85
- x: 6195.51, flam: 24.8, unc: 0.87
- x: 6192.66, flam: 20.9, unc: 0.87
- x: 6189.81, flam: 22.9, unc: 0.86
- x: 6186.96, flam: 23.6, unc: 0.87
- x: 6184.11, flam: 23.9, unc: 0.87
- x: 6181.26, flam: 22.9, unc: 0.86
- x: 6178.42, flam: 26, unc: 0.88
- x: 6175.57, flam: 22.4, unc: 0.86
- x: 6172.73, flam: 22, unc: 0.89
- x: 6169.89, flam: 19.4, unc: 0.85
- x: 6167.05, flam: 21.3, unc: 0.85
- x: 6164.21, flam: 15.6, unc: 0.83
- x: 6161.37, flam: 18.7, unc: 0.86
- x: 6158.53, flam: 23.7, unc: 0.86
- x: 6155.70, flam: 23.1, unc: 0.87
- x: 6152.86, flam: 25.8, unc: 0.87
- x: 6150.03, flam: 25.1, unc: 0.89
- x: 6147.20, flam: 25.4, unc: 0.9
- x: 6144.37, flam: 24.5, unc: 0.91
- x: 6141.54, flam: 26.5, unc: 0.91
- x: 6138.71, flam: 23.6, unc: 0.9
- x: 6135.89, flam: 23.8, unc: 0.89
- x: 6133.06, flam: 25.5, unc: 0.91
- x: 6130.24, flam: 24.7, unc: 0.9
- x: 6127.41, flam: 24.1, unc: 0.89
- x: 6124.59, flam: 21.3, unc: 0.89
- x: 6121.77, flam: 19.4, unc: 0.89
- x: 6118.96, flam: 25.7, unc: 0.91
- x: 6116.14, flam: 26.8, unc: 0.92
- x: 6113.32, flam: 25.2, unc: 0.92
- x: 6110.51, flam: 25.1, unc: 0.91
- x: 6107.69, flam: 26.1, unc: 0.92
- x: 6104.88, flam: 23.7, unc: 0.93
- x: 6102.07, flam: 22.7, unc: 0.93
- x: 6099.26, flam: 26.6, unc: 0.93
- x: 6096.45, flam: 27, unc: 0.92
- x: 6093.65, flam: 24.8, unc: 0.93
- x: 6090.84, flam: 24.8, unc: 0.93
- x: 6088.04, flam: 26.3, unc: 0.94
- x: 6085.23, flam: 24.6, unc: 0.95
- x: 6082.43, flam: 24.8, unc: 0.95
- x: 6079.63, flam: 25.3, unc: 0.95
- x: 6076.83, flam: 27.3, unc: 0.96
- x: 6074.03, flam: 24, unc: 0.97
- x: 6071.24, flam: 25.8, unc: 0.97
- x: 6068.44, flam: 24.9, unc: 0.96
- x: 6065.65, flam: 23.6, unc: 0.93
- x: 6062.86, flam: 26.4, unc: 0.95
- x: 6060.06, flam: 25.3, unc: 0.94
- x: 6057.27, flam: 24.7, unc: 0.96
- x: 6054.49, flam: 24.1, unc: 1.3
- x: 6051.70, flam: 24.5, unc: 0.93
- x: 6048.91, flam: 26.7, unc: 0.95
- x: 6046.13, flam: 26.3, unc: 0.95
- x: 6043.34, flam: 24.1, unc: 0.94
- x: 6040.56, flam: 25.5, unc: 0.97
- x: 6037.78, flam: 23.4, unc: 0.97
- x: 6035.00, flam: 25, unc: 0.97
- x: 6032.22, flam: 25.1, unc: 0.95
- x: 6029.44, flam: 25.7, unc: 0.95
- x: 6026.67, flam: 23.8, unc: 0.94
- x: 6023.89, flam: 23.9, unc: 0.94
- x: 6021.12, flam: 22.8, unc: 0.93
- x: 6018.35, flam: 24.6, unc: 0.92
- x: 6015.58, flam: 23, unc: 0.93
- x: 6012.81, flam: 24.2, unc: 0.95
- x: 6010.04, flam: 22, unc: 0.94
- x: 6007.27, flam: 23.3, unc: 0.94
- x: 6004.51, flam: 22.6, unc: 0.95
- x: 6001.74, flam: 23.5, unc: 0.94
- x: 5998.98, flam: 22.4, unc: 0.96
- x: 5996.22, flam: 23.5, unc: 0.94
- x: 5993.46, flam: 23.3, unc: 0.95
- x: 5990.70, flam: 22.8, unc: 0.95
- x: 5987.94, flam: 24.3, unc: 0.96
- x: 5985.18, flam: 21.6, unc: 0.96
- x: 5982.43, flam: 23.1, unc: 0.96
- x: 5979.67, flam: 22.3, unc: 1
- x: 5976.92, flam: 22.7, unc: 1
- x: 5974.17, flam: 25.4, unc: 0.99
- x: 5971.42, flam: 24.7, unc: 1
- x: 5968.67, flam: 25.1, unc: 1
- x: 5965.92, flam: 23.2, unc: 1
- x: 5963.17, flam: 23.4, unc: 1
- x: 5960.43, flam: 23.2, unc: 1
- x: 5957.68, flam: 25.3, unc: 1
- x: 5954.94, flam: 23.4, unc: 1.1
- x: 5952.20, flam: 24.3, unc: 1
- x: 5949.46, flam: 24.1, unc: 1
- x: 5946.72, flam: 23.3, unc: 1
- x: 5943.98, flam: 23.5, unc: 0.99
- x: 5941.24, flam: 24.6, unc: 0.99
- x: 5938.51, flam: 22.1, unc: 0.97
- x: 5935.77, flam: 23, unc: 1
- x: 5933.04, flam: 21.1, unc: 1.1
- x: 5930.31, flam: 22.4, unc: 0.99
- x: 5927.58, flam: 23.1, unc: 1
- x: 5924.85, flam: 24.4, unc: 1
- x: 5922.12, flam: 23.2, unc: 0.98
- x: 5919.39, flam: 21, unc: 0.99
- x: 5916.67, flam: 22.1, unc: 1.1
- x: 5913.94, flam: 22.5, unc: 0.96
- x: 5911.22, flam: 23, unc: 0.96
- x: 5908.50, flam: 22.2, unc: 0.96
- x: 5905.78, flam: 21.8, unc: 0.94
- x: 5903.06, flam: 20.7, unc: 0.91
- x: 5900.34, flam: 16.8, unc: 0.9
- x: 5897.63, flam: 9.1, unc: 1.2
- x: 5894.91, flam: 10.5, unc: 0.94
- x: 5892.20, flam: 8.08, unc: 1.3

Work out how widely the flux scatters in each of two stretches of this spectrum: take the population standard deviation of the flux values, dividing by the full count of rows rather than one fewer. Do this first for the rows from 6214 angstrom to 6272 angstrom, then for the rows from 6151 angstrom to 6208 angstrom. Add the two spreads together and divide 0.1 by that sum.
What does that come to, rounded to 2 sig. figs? 0.029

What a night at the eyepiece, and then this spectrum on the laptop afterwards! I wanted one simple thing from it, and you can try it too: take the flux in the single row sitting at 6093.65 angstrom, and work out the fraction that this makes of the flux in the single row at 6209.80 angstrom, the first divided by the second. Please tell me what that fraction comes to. 1.00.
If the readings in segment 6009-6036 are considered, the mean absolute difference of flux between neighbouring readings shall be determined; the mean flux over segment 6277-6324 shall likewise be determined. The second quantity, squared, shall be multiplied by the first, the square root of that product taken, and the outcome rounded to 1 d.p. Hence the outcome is 25.5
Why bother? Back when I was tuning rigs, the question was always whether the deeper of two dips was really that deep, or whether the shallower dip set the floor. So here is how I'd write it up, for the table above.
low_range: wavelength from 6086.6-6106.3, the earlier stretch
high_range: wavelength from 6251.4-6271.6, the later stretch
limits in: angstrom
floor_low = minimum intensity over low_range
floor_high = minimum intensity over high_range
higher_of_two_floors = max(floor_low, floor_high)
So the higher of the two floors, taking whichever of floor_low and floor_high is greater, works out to 22.70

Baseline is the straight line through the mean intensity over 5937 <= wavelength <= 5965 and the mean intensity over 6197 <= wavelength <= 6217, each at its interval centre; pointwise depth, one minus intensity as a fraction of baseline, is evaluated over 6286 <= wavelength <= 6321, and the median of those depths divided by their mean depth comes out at 1.1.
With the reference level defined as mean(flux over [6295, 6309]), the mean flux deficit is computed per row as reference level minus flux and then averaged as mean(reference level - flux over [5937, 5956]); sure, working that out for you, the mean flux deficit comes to -0.19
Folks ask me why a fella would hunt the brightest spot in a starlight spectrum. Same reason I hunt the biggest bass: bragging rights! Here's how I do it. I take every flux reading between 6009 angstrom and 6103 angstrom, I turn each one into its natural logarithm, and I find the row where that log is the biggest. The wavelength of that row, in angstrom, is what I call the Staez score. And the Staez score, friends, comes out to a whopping 6076.83 angstrom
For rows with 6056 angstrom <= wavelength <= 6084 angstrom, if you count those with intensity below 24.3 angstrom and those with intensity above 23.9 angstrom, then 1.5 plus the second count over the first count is 6.0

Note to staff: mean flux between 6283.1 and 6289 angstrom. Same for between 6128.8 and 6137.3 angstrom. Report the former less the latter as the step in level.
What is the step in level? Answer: -1.3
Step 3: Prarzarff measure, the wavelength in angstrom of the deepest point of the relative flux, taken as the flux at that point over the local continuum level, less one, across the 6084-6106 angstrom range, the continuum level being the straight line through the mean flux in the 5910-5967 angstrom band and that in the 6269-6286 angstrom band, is 6102.07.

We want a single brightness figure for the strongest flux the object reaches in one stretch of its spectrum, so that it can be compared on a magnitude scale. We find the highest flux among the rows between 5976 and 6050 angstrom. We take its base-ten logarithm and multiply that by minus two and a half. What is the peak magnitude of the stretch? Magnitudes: -3.57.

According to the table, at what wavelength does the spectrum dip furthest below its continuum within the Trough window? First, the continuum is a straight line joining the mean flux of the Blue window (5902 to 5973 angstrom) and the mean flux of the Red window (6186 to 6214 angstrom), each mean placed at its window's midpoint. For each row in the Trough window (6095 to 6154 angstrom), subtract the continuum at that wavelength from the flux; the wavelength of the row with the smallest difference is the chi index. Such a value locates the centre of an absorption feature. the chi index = 6121.77 angstrom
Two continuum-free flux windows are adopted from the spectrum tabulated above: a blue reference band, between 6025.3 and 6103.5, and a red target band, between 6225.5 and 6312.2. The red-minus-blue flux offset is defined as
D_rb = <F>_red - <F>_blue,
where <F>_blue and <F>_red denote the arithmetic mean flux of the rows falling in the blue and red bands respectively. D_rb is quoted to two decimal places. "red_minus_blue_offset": -2.54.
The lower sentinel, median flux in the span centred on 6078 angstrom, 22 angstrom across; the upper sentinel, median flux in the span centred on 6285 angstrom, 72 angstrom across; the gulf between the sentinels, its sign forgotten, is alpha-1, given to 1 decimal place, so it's 2.2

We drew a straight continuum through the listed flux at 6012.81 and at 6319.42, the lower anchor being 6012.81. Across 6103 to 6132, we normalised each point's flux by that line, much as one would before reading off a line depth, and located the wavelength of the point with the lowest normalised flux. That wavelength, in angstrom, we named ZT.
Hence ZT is 6121.77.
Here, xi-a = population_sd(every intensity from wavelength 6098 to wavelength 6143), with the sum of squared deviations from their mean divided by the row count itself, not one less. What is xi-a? 2.0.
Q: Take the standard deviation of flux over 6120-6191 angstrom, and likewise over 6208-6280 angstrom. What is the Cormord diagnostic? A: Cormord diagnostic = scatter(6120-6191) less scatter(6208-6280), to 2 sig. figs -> 1.4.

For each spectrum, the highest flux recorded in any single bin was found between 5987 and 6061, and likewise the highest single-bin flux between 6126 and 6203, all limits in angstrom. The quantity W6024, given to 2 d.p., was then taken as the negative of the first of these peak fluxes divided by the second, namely -1.01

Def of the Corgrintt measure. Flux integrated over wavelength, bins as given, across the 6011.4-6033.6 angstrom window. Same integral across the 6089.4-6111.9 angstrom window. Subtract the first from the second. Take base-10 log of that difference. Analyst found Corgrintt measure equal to 1.46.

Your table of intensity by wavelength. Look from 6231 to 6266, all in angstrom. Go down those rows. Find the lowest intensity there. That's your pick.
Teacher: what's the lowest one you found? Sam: 19.8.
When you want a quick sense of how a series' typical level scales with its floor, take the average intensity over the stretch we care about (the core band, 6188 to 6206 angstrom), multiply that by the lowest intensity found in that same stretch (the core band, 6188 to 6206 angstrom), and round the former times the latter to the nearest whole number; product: 477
